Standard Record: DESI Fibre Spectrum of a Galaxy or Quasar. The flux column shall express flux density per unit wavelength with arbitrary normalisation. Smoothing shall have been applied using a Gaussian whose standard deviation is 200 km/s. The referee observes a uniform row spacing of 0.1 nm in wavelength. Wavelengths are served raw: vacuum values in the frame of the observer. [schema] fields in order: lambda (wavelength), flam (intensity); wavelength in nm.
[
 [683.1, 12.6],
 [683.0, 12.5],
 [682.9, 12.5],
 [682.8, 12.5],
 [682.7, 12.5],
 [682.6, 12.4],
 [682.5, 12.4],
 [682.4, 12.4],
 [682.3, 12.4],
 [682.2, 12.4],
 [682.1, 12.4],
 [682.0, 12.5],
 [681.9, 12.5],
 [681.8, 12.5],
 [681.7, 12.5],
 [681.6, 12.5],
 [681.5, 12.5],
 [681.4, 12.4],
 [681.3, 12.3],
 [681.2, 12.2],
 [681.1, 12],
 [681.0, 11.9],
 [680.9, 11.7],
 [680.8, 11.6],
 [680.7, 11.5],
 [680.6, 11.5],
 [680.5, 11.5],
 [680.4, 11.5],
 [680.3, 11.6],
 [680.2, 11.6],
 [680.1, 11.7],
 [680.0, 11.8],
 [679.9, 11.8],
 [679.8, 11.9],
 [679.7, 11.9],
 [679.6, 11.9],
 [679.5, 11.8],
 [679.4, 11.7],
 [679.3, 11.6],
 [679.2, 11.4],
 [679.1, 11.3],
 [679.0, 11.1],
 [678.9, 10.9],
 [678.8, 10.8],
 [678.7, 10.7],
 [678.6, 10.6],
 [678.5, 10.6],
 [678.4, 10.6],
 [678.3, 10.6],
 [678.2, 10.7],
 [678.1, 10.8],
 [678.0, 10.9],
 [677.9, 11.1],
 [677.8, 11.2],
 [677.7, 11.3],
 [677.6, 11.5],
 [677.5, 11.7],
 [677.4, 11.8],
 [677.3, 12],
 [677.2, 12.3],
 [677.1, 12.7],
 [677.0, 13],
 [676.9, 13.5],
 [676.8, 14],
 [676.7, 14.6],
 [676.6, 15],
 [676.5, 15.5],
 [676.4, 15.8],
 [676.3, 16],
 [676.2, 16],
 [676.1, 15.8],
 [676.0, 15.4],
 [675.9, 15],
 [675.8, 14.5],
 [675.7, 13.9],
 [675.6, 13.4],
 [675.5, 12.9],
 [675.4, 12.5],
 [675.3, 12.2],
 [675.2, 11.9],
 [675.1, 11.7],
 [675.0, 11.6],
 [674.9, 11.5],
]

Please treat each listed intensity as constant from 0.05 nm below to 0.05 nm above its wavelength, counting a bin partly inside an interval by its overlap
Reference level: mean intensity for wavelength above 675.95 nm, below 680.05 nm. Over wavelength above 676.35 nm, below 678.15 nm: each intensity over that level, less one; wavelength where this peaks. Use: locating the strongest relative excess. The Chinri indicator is 676.4 nm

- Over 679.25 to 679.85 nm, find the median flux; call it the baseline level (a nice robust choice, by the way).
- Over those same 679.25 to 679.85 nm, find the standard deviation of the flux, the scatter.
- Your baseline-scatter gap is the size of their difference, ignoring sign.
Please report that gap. 11.7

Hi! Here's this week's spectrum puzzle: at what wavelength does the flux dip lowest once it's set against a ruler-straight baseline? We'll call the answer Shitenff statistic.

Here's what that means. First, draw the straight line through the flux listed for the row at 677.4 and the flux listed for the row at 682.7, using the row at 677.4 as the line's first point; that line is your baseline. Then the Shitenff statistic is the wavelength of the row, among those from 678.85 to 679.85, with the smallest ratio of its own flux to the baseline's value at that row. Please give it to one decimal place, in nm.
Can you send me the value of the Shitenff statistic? 678.9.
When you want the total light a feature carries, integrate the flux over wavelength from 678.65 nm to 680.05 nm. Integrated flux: 16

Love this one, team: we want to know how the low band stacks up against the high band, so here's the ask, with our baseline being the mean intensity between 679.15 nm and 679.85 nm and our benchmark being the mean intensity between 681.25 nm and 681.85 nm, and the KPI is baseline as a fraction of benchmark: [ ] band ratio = 0.94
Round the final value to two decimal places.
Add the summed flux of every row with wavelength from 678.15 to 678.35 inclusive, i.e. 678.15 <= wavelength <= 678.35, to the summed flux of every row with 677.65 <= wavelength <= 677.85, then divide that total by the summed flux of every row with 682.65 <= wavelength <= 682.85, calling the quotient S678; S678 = 1.75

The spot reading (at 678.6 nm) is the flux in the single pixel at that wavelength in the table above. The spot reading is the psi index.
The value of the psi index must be 10.6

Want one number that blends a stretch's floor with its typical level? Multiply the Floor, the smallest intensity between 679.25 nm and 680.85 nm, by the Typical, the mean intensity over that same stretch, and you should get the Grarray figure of 134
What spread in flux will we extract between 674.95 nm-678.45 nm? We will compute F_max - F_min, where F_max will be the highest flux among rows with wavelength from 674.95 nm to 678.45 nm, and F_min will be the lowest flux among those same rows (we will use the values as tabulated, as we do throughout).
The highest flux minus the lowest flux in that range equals 5.4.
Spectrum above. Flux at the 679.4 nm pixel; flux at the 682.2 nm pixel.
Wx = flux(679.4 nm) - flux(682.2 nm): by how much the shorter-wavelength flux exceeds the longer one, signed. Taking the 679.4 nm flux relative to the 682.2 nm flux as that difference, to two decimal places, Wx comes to -0.70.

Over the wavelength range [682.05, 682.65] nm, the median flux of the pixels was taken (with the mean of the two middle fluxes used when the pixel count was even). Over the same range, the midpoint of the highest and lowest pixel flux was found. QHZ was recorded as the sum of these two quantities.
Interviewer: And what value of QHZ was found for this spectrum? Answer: 25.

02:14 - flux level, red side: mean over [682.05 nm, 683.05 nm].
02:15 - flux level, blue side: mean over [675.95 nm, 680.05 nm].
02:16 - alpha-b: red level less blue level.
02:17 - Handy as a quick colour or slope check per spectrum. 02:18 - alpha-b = 0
